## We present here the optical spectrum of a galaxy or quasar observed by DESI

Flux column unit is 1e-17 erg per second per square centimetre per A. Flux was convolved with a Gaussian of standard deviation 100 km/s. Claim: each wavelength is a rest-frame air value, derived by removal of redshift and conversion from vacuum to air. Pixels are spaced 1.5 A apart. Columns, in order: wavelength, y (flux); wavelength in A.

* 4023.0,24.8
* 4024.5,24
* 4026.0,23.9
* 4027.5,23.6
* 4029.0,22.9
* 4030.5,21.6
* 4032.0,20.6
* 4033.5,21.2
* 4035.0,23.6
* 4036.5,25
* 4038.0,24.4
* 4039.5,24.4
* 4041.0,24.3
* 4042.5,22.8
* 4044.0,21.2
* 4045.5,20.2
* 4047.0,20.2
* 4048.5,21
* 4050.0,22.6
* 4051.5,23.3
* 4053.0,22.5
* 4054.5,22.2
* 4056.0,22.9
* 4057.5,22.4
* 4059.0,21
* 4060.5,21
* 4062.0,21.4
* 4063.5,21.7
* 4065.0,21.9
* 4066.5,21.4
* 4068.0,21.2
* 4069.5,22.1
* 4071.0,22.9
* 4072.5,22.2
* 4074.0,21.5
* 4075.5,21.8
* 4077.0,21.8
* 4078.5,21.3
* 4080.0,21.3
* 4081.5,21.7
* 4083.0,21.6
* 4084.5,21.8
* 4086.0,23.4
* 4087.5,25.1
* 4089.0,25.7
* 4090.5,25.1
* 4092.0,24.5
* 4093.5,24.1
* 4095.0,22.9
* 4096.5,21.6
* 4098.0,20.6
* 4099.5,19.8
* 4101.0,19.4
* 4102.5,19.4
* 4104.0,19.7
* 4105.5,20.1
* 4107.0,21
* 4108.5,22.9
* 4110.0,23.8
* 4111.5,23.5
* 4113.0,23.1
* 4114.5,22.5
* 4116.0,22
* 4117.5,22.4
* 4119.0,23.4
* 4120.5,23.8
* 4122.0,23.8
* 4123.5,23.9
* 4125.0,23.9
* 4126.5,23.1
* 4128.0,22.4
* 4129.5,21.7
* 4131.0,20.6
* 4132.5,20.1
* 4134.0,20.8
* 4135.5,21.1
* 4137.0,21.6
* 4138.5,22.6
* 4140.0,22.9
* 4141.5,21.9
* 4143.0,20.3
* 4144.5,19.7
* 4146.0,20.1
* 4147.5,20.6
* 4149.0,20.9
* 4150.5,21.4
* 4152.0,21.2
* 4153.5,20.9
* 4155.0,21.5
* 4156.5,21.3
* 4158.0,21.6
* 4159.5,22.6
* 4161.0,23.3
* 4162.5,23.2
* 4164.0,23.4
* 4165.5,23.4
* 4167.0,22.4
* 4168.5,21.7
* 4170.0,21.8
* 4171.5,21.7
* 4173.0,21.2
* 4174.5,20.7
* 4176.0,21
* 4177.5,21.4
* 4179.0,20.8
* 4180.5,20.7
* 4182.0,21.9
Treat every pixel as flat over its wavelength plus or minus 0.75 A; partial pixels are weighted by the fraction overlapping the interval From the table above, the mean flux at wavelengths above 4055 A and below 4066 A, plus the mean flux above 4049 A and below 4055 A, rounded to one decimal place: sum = 44.4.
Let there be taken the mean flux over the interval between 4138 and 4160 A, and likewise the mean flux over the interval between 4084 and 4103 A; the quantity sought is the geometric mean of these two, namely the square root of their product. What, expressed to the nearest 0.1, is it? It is 21.9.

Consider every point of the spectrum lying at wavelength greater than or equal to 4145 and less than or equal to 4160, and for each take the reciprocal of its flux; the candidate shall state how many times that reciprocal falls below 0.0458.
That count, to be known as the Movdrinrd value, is 1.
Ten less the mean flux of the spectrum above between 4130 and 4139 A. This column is -11.1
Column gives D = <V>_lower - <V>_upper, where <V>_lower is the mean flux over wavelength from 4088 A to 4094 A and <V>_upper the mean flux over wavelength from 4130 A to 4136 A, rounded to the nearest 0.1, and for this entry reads 4.2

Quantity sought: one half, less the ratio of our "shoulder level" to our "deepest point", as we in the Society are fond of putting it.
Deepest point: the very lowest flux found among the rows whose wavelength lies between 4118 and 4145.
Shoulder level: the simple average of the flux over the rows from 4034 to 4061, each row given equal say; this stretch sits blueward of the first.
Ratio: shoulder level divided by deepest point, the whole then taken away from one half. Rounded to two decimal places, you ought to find -0.64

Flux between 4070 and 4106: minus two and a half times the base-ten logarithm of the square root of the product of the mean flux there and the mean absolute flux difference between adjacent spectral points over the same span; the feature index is -1.40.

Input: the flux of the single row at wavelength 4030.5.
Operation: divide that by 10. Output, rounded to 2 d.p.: 2.16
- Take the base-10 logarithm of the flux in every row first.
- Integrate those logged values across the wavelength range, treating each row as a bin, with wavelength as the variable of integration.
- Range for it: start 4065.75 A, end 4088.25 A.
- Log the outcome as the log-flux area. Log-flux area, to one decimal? 30.2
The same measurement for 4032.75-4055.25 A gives 30.4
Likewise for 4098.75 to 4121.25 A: 30.1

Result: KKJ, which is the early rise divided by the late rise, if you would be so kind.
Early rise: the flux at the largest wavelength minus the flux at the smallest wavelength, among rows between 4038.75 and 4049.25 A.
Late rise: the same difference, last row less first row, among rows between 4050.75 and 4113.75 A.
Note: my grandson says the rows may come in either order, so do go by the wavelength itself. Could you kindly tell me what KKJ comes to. 17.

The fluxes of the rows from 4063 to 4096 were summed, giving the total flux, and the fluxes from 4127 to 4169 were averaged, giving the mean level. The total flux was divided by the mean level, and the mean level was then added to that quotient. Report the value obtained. 45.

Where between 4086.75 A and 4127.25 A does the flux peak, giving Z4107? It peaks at 4089.0 A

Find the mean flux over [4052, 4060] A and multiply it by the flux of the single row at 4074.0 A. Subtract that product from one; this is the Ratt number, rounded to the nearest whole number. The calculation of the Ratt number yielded -476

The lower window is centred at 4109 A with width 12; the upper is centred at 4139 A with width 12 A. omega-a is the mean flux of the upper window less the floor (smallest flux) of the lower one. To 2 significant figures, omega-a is 1.7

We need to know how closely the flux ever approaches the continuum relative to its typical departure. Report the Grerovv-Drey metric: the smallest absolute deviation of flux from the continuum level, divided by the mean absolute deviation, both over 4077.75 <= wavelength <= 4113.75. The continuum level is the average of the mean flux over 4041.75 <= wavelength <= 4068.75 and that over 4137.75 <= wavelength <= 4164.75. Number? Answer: 0.02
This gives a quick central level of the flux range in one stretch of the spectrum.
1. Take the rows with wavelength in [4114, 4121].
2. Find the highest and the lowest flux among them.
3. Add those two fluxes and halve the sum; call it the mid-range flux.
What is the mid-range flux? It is 22.9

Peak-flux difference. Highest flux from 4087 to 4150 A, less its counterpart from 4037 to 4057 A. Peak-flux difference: 1.3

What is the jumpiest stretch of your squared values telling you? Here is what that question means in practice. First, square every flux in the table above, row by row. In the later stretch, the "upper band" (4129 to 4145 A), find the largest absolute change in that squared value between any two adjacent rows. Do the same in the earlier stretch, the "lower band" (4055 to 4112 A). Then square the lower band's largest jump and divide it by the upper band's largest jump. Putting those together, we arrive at 103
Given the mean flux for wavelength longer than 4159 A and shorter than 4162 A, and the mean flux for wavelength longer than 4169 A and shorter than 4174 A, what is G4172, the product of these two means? 495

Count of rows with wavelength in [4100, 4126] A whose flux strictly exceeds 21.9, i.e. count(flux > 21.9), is 12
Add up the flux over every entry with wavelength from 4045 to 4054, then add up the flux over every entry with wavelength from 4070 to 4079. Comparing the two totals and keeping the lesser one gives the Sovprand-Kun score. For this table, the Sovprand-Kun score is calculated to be 130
